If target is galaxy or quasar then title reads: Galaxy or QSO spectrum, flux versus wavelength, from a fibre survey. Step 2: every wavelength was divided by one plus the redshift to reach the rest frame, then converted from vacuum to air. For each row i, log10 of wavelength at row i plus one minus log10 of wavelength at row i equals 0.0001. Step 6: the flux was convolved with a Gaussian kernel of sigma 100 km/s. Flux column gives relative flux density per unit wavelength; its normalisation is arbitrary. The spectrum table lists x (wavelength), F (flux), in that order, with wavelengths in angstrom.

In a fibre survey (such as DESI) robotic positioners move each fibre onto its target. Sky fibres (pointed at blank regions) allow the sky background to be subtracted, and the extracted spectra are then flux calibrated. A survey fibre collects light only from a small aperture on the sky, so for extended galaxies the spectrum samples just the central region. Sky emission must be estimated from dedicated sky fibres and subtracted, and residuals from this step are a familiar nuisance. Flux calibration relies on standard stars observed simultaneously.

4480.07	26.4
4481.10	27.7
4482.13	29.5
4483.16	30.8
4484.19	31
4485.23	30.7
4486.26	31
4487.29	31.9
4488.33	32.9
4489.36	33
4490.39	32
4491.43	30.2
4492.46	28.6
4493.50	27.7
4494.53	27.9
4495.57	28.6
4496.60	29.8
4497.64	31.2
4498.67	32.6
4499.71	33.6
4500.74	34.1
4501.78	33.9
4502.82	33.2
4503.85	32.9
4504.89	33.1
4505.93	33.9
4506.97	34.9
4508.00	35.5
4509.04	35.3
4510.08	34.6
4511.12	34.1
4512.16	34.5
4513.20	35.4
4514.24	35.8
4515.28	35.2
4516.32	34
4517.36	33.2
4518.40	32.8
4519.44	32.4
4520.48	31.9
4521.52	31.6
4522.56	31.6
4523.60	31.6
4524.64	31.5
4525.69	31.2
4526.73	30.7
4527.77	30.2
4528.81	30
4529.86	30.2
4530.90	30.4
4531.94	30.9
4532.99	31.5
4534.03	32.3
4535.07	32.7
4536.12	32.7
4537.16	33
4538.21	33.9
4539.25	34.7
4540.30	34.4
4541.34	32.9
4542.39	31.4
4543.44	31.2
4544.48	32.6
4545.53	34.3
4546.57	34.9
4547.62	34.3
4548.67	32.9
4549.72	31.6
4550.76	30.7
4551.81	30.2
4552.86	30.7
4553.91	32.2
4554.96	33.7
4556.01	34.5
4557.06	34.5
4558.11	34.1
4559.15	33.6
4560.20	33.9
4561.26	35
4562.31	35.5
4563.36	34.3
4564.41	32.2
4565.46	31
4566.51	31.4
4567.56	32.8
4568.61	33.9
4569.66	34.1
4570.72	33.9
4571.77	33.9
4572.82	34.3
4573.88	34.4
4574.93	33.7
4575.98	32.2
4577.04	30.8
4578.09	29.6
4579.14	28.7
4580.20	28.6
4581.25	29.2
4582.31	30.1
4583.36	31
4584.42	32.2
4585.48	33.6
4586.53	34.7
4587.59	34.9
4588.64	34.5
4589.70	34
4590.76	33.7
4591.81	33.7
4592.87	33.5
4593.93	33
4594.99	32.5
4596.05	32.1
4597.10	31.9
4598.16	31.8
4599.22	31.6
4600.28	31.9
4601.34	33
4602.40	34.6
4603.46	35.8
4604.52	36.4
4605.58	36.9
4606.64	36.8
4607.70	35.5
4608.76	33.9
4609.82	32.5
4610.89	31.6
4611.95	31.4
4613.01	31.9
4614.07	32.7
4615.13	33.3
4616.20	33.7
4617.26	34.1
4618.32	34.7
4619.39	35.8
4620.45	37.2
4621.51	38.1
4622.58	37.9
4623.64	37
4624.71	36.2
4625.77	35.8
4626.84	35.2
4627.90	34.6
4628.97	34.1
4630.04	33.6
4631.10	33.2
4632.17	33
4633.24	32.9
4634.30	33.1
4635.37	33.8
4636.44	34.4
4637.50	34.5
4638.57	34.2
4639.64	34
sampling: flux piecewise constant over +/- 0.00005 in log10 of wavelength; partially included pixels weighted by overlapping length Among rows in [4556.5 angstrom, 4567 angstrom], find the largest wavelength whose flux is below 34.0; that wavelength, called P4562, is 4566.51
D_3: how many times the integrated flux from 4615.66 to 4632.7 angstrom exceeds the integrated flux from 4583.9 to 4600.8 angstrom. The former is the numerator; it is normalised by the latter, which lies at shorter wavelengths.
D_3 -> 1.07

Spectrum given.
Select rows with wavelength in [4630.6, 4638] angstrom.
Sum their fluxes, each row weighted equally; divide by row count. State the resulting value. 33.6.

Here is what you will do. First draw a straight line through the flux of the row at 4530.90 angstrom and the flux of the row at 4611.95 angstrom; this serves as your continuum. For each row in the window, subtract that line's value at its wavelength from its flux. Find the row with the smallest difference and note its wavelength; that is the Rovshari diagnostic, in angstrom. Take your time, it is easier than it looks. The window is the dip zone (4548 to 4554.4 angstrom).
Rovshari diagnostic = 4551.81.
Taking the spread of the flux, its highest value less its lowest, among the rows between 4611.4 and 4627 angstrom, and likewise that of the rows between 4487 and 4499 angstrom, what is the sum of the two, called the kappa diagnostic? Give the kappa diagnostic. 12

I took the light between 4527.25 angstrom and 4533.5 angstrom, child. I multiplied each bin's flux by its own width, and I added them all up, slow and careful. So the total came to 191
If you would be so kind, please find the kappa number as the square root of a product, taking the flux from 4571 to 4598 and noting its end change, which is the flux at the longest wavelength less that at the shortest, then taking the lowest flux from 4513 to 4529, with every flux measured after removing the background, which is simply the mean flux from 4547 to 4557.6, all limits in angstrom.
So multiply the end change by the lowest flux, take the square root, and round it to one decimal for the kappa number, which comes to 2.2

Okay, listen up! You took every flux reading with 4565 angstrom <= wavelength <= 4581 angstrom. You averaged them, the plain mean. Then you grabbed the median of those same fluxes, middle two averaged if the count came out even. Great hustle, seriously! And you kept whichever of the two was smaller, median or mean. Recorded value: 32.2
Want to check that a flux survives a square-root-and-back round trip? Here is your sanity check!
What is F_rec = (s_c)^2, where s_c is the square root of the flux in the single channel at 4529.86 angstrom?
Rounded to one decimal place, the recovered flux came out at 30.2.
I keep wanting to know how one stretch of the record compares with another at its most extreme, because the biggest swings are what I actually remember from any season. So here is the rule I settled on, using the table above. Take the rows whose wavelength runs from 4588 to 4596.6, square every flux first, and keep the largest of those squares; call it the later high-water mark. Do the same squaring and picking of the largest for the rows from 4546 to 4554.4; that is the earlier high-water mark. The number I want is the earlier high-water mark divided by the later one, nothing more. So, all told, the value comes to 1.02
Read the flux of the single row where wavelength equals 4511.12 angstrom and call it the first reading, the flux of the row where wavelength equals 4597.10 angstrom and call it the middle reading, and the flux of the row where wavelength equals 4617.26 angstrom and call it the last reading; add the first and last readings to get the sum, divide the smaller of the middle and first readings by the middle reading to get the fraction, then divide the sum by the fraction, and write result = 68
